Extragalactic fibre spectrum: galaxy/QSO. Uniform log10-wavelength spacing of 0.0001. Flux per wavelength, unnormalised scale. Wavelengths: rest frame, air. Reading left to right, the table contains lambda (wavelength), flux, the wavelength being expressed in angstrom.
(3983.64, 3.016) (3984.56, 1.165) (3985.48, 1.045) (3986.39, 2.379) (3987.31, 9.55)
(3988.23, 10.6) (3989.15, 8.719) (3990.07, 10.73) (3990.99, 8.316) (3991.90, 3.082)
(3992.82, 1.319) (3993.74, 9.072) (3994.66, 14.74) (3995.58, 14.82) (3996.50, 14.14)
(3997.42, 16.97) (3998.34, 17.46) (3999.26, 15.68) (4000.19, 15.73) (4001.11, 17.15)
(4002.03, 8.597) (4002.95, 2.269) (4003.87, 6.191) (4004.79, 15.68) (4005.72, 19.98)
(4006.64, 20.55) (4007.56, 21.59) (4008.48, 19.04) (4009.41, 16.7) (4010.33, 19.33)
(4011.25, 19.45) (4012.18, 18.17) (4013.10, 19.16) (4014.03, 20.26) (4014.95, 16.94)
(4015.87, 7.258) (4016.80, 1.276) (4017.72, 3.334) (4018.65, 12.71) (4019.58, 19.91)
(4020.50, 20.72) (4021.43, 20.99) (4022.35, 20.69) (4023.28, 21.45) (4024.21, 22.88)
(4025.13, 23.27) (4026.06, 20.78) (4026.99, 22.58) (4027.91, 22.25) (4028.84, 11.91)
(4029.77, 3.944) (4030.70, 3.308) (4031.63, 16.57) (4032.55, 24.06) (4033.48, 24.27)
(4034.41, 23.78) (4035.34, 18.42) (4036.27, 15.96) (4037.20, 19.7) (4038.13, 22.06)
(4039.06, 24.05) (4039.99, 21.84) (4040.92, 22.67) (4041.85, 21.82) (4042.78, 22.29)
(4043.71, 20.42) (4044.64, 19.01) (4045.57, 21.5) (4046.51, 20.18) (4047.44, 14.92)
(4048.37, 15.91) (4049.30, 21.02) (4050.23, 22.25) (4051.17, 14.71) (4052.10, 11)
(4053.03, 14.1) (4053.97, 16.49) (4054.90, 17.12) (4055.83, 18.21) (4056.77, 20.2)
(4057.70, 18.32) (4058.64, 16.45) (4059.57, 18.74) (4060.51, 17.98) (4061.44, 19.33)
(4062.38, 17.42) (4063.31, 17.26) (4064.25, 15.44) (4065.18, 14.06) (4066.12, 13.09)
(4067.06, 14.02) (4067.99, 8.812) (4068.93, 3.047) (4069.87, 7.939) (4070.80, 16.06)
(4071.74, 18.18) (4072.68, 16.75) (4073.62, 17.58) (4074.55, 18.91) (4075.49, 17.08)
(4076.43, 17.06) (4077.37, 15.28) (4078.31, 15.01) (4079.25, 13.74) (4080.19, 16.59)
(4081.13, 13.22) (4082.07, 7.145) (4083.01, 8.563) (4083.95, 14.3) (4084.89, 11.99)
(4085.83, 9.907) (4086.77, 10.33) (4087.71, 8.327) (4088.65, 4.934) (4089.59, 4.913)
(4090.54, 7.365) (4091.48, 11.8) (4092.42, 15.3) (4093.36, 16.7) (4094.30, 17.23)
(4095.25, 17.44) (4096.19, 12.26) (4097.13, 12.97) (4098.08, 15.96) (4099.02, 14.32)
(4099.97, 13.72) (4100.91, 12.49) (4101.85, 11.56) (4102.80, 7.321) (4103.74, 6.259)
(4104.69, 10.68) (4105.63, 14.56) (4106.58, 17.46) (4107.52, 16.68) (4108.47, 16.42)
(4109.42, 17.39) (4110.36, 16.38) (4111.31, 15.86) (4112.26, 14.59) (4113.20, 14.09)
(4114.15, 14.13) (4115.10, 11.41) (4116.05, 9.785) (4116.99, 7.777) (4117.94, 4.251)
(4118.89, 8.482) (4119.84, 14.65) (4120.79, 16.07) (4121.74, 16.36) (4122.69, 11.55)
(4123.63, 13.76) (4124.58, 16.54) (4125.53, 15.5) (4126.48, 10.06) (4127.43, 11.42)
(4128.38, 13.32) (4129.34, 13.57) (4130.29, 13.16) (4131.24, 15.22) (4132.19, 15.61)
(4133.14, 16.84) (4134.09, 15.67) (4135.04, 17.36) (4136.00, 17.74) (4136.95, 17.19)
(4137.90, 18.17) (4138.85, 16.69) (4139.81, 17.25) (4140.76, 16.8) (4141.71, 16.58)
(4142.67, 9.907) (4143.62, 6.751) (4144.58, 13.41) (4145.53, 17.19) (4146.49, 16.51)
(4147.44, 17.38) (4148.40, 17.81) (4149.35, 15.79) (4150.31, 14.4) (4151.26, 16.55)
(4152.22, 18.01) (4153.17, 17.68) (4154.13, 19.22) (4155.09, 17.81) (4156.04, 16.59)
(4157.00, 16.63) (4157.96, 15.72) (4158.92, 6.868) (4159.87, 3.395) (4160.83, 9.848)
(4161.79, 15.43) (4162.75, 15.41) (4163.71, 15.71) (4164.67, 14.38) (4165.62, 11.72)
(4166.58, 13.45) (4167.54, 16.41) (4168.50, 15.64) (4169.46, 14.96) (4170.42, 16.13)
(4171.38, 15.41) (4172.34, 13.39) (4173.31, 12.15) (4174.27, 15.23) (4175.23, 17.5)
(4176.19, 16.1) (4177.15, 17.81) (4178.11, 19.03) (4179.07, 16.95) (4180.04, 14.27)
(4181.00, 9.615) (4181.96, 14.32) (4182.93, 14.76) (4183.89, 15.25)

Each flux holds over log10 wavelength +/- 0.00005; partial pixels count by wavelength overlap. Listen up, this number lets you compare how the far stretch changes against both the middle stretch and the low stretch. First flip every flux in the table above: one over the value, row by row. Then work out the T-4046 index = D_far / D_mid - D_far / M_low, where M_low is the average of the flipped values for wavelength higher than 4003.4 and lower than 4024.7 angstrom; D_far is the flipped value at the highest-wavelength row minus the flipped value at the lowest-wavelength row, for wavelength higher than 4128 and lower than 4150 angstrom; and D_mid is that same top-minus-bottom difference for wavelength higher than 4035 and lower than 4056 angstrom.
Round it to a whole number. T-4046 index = -19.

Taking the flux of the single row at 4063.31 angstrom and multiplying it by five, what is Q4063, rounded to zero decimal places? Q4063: 86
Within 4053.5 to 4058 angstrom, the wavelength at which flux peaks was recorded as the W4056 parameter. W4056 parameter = 4056.77 angstrom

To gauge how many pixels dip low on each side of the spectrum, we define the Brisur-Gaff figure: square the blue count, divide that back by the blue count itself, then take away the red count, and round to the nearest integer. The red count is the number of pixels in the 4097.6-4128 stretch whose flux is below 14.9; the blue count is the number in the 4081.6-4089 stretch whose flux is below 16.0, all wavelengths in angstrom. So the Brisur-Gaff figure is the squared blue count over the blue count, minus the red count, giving -13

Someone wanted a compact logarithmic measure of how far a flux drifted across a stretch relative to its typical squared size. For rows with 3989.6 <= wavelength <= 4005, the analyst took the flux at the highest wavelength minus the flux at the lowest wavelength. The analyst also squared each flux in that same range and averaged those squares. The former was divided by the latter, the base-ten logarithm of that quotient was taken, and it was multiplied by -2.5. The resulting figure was 3.7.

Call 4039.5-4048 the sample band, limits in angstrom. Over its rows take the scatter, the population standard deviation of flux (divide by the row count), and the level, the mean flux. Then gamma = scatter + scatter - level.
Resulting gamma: -16.0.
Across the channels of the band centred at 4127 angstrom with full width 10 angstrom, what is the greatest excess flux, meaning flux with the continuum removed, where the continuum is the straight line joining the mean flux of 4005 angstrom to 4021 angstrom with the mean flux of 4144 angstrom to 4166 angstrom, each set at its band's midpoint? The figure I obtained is 1.3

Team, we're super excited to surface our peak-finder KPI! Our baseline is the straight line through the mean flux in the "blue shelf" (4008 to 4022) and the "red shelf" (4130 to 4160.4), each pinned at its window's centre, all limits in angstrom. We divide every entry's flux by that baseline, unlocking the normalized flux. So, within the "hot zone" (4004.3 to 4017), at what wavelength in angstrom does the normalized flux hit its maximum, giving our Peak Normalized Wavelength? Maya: 4007.56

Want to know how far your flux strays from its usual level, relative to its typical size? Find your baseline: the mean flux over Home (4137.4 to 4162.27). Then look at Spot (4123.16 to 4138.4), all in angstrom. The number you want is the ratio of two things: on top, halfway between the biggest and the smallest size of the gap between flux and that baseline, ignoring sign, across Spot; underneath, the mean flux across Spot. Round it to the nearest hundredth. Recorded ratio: 0.17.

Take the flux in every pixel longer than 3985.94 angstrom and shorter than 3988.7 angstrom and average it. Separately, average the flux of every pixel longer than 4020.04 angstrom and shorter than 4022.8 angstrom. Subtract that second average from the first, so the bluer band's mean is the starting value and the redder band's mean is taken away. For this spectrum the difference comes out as -13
